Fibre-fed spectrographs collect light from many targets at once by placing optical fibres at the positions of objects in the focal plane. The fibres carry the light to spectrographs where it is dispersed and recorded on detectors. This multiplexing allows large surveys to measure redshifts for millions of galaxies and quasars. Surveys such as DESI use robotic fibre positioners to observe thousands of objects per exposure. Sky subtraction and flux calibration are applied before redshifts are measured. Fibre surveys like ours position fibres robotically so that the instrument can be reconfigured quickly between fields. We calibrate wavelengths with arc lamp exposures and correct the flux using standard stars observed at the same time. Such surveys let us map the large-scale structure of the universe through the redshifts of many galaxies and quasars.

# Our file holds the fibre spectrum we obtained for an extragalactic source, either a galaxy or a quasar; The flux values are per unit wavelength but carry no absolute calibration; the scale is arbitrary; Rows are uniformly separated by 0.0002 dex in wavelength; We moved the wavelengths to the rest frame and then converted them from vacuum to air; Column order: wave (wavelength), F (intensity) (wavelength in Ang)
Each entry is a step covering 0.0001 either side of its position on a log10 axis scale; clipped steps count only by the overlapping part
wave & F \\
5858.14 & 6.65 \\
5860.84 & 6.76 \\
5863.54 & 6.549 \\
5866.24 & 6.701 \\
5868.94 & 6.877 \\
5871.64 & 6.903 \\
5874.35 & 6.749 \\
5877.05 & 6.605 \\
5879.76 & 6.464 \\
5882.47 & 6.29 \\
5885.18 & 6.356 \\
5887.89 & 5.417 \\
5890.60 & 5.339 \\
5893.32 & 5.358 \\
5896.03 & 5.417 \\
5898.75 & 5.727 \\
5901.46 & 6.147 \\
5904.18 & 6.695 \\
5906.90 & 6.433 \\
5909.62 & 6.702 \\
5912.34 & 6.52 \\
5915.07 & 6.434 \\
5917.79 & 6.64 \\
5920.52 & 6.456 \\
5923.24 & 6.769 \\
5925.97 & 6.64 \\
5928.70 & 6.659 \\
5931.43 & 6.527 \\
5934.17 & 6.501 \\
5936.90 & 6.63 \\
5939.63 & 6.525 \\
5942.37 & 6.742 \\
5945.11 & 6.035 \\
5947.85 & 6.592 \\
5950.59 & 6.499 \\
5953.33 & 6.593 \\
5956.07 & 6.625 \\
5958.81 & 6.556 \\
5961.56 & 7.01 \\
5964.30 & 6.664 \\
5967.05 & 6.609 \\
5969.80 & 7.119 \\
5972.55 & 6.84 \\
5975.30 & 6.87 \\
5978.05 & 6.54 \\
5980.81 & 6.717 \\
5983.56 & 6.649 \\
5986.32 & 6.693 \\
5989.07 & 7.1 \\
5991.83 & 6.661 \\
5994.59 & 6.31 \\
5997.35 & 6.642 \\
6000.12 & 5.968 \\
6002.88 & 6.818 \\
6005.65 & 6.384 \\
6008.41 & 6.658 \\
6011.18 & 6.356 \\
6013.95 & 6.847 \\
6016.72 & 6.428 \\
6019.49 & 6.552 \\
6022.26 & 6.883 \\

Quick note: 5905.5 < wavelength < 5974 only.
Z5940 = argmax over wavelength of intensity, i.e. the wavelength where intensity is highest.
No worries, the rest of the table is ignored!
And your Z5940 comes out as 5969.80 Ang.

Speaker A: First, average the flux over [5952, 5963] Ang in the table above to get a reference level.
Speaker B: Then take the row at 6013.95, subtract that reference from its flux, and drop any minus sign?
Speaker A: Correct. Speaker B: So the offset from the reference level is 0.15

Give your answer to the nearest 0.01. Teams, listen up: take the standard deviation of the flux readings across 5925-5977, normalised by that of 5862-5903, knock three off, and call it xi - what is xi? -2.61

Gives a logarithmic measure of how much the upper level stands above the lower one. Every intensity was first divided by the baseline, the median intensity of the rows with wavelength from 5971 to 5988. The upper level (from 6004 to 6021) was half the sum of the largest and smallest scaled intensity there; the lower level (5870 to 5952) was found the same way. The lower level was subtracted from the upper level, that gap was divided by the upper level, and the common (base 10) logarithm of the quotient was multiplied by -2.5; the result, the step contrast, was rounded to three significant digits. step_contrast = 2.84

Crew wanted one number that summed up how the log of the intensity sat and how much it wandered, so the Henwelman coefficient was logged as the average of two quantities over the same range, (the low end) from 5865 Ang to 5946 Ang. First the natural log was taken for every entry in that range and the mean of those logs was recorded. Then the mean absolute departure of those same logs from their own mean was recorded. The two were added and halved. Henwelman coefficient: 0.954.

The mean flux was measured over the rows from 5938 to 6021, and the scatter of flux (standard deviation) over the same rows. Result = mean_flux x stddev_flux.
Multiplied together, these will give 1.7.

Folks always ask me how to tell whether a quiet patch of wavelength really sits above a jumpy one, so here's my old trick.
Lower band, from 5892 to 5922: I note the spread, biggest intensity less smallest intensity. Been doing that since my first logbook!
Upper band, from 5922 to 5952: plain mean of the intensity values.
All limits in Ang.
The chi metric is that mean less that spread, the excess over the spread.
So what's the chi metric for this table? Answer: 5.21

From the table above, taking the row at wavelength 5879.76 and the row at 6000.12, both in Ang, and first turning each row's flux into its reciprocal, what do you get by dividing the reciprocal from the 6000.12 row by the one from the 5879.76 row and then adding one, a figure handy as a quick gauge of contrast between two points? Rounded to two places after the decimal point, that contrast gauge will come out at 2.08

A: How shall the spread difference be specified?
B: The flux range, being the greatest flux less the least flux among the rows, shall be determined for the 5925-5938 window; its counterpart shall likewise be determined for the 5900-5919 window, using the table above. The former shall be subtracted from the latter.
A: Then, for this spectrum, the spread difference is 0.40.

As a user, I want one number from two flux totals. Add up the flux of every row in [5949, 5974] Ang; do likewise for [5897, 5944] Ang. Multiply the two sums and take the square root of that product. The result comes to 82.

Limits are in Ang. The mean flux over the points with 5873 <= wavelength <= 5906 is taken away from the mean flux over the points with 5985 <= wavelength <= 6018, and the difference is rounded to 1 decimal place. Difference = 0.5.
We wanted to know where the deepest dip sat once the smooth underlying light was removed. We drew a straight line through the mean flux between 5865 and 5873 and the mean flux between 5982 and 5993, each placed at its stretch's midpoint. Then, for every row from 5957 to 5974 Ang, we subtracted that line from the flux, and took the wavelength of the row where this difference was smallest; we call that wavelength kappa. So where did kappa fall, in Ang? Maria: 5958.81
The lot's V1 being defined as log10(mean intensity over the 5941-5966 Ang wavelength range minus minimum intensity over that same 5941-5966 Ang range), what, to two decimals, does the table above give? -0.26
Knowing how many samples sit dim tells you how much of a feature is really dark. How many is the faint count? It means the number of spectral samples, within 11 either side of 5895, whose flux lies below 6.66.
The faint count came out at 7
